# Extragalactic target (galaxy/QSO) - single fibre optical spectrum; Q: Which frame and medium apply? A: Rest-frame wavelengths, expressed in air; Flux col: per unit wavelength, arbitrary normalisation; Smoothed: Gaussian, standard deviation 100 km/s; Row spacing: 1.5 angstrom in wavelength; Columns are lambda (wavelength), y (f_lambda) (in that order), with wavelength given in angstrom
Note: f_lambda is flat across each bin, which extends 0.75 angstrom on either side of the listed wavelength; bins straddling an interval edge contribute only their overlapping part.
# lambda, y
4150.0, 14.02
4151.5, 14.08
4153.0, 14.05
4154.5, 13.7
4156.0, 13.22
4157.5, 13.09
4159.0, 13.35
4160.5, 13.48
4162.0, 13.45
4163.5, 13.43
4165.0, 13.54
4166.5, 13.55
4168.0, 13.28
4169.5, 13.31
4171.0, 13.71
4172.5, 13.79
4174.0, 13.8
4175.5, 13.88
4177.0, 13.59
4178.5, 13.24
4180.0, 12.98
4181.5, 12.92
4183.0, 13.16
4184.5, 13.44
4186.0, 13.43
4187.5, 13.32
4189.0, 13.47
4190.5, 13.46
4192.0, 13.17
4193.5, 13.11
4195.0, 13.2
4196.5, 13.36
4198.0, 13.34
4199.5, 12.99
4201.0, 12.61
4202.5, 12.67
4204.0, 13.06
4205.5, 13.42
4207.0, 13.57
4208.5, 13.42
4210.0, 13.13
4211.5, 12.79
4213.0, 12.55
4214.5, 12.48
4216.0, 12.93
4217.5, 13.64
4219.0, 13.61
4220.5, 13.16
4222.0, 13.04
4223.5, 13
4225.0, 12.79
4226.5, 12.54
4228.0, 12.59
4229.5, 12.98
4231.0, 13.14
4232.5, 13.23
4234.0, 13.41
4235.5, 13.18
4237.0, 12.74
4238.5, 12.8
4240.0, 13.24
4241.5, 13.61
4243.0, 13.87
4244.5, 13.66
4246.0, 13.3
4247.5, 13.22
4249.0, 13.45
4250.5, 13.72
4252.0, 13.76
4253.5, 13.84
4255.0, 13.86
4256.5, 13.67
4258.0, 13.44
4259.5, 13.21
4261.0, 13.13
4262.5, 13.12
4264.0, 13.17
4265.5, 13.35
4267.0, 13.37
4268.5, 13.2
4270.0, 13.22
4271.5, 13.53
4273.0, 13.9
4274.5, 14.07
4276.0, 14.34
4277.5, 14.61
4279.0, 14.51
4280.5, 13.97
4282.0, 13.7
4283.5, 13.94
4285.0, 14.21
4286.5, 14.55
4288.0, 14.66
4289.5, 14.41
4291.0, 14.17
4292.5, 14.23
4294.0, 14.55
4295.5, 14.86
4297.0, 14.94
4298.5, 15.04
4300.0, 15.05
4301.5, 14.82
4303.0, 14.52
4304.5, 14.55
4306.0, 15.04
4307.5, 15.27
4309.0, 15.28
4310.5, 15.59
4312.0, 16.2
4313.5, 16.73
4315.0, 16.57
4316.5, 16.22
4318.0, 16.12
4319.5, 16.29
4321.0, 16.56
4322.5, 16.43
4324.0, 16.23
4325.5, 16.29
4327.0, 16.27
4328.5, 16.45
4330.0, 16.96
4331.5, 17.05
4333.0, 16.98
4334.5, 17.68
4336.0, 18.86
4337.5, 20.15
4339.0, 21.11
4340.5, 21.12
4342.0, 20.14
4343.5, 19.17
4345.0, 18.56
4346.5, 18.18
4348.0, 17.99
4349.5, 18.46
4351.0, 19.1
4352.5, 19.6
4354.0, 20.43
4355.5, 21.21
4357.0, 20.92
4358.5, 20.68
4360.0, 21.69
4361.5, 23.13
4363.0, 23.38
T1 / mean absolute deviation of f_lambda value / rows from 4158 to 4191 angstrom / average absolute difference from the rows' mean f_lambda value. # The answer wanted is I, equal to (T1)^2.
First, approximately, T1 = 0.18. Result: 0.03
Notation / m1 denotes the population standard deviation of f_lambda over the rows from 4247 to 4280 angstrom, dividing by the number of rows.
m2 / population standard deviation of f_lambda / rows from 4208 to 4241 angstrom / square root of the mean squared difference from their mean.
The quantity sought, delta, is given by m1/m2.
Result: 1.3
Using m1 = 0.44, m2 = 0.33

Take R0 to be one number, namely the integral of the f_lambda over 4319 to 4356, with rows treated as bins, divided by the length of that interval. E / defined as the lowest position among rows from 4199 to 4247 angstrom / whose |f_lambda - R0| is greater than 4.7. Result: 4199.5 angstrom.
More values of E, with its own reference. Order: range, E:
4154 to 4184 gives 4156.0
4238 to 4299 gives 4238.5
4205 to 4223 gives 4205.5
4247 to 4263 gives 4247.5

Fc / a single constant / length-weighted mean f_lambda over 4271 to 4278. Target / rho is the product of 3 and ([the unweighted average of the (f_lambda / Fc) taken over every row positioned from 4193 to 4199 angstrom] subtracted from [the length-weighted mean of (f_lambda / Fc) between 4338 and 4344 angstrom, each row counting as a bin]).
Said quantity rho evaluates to 1.5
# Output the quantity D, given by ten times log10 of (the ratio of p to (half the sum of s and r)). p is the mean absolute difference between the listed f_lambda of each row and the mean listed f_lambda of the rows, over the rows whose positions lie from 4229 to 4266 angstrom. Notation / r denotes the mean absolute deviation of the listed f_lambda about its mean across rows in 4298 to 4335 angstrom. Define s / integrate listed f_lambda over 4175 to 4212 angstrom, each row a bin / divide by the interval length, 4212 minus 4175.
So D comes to -14.2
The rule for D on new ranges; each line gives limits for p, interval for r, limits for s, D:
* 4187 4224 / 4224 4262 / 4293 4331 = -14.8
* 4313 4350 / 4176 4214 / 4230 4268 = -7.1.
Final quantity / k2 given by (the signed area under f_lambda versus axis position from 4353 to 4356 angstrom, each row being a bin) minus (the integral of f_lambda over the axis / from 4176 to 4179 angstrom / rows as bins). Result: 22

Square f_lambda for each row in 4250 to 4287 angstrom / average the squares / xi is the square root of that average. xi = 13.7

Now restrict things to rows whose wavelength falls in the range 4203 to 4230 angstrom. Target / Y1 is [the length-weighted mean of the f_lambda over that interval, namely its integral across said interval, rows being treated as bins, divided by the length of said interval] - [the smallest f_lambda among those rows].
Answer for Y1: 0.56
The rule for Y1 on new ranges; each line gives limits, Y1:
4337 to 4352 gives 1.40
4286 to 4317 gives 0.93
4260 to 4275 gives 0.27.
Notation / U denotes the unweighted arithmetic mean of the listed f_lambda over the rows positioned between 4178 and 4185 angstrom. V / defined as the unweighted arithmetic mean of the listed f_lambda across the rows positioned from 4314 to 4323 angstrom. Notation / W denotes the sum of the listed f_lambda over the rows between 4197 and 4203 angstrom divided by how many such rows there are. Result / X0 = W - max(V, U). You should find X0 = -3.5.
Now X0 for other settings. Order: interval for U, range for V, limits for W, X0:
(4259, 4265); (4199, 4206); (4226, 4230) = -0.5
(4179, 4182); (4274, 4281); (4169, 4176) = -0.6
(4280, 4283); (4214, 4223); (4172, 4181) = -0.3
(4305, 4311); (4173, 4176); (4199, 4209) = -2.2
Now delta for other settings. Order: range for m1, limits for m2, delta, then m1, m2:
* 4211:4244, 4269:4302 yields 0.8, 0.38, 0.48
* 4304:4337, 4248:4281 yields 2.0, 0.89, 0.44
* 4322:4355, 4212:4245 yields 4.0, 1.59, 0.40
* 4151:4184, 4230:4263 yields 1.0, 0.32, 0.32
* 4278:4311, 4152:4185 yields 1.6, 0.47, 0.29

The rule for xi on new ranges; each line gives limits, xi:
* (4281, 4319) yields 15.0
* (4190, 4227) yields 13.1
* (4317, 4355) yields 18.2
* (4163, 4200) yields 13.4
